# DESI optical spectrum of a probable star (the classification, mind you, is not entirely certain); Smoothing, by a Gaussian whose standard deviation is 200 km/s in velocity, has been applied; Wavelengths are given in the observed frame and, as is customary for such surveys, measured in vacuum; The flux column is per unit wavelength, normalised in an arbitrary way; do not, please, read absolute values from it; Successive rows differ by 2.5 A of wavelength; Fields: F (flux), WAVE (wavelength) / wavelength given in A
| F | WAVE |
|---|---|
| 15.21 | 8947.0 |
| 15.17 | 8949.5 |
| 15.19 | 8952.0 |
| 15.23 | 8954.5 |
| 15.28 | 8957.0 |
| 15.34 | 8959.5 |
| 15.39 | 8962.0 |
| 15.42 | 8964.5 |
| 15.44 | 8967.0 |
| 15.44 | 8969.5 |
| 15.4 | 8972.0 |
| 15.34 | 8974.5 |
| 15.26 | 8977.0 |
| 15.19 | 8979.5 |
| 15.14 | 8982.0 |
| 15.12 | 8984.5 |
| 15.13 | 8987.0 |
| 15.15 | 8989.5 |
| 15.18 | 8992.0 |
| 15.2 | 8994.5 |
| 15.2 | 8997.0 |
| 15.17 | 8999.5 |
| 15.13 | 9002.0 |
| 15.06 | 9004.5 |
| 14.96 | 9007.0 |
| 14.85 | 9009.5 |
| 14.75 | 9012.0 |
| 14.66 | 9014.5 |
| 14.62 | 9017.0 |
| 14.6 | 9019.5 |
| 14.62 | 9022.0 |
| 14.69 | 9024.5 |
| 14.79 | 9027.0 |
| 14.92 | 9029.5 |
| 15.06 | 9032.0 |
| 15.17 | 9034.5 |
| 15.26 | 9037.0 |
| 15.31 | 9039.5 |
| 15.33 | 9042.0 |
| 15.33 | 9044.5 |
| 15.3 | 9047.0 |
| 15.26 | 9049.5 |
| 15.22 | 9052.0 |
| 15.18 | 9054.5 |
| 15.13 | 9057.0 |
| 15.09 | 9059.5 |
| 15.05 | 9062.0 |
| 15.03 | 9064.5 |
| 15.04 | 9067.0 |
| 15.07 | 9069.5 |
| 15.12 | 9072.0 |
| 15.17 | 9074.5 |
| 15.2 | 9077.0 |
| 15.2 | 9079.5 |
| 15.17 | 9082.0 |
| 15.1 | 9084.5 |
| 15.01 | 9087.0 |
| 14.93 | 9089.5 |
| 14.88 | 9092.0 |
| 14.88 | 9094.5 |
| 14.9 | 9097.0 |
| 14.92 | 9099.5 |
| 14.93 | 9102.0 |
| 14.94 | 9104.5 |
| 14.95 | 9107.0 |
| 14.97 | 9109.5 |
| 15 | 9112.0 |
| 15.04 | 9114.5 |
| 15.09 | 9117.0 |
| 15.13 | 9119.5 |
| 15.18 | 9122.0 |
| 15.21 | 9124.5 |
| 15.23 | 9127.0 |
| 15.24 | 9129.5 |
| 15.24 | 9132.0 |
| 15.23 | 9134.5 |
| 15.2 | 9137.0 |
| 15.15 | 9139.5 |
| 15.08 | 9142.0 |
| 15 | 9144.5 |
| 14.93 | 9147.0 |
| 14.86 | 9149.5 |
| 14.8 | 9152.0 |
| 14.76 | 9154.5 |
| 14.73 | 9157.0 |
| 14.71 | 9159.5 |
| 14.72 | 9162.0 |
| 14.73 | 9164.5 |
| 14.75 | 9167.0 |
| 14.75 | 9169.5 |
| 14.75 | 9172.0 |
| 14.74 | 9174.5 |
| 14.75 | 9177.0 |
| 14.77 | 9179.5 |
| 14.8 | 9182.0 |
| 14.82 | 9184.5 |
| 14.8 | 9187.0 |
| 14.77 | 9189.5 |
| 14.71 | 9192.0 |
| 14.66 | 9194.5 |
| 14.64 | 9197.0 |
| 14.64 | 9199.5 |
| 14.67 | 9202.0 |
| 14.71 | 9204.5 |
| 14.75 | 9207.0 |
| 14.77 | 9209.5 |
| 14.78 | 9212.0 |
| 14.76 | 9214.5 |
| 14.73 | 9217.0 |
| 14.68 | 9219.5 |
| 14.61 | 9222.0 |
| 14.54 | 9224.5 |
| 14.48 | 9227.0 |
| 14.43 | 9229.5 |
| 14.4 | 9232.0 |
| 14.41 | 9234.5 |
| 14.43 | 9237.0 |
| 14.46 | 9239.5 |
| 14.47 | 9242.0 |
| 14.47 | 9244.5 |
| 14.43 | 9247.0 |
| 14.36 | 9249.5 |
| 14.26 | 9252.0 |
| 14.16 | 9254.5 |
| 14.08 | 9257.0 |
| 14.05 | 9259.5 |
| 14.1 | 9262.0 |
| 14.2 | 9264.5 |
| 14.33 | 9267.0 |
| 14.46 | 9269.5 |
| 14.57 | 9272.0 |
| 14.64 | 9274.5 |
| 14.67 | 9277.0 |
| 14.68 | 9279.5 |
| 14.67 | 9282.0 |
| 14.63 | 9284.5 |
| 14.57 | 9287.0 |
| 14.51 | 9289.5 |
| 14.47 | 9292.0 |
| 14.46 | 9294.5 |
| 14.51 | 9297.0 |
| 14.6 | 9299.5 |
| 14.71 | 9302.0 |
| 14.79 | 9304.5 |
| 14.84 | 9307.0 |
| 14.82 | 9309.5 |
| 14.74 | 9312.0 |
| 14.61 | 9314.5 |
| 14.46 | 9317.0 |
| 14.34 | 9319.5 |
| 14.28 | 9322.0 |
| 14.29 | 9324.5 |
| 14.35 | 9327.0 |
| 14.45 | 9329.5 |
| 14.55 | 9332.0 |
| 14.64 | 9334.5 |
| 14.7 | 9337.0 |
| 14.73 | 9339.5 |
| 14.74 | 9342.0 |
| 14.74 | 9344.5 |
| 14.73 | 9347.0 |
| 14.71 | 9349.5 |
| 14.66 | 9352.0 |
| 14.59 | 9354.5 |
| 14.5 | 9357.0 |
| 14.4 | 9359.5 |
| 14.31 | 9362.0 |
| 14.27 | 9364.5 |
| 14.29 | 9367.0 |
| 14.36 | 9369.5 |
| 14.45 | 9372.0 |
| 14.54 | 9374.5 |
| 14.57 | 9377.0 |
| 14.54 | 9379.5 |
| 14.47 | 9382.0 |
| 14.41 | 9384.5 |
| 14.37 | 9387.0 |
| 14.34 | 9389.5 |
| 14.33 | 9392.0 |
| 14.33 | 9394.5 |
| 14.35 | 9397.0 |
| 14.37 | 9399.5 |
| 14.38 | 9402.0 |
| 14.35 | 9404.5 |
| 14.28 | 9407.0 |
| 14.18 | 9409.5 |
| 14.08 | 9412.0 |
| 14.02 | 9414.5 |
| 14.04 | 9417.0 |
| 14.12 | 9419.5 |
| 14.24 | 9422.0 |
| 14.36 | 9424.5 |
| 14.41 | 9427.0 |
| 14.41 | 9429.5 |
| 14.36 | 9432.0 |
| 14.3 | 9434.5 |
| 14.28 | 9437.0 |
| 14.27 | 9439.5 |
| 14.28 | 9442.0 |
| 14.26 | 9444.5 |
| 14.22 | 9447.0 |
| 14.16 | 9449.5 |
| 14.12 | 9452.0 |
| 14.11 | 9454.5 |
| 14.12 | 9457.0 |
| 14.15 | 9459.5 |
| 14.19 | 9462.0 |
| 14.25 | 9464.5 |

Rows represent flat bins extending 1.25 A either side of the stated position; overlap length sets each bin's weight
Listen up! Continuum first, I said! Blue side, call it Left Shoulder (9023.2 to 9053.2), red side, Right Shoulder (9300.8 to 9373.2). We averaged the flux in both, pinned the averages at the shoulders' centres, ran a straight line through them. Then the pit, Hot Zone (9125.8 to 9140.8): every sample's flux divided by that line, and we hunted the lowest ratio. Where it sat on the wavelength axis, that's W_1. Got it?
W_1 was 9139.5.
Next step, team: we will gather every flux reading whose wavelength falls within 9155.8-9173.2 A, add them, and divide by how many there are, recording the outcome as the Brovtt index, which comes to 14.7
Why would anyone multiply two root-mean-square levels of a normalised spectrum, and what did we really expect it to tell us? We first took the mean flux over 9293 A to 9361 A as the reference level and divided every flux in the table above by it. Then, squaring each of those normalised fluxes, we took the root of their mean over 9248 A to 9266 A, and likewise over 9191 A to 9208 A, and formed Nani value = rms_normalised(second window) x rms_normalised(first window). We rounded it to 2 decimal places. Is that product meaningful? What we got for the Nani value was 0.98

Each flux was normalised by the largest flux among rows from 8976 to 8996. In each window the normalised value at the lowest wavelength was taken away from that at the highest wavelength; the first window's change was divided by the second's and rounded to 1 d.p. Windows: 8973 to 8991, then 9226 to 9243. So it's 19.0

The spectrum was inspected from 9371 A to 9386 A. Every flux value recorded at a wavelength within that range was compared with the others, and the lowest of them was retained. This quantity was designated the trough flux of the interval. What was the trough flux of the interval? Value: 14.41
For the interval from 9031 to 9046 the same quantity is 15.06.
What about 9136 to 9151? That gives 14.86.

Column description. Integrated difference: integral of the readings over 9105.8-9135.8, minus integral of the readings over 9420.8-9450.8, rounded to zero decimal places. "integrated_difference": 25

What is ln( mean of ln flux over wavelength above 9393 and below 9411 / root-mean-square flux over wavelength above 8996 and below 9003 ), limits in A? -1.74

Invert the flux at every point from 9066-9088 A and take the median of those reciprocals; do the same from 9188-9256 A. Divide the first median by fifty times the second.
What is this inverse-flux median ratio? 0.0193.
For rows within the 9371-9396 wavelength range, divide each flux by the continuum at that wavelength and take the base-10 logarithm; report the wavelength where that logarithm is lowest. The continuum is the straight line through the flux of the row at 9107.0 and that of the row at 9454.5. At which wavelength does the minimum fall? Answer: 9392.0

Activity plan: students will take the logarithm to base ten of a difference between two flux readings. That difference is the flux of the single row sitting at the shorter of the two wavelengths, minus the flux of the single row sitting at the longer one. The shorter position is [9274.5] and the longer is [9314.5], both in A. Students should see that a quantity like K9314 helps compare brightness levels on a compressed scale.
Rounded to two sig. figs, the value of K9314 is -1.5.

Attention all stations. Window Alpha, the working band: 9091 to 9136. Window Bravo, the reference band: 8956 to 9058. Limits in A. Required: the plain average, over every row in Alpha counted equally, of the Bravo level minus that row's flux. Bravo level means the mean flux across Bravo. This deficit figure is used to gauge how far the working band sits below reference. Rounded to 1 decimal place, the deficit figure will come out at 0.1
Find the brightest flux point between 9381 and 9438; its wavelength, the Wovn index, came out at 9382.0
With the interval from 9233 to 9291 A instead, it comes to 9279.5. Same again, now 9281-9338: 9307.0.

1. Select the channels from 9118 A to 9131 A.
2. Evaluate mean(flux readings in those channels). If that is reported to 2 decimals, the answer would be 15.20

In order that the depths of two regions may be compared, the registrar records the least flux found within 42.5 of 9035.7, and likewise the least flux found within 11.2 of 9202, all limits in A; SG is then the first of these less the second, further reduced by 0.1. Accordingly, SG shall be -0.1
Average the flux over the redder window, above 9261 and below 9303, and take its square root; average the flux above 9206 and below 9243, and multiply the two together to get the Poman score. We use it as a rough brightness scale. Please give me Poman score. 55.6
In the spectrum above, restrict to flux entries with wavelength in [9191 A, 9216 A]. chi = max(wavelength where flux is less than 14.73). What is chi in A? 9204.5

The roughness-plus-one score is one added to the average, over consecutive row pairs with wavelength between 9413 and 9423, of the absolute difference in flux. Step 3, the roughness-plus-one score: 1.07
